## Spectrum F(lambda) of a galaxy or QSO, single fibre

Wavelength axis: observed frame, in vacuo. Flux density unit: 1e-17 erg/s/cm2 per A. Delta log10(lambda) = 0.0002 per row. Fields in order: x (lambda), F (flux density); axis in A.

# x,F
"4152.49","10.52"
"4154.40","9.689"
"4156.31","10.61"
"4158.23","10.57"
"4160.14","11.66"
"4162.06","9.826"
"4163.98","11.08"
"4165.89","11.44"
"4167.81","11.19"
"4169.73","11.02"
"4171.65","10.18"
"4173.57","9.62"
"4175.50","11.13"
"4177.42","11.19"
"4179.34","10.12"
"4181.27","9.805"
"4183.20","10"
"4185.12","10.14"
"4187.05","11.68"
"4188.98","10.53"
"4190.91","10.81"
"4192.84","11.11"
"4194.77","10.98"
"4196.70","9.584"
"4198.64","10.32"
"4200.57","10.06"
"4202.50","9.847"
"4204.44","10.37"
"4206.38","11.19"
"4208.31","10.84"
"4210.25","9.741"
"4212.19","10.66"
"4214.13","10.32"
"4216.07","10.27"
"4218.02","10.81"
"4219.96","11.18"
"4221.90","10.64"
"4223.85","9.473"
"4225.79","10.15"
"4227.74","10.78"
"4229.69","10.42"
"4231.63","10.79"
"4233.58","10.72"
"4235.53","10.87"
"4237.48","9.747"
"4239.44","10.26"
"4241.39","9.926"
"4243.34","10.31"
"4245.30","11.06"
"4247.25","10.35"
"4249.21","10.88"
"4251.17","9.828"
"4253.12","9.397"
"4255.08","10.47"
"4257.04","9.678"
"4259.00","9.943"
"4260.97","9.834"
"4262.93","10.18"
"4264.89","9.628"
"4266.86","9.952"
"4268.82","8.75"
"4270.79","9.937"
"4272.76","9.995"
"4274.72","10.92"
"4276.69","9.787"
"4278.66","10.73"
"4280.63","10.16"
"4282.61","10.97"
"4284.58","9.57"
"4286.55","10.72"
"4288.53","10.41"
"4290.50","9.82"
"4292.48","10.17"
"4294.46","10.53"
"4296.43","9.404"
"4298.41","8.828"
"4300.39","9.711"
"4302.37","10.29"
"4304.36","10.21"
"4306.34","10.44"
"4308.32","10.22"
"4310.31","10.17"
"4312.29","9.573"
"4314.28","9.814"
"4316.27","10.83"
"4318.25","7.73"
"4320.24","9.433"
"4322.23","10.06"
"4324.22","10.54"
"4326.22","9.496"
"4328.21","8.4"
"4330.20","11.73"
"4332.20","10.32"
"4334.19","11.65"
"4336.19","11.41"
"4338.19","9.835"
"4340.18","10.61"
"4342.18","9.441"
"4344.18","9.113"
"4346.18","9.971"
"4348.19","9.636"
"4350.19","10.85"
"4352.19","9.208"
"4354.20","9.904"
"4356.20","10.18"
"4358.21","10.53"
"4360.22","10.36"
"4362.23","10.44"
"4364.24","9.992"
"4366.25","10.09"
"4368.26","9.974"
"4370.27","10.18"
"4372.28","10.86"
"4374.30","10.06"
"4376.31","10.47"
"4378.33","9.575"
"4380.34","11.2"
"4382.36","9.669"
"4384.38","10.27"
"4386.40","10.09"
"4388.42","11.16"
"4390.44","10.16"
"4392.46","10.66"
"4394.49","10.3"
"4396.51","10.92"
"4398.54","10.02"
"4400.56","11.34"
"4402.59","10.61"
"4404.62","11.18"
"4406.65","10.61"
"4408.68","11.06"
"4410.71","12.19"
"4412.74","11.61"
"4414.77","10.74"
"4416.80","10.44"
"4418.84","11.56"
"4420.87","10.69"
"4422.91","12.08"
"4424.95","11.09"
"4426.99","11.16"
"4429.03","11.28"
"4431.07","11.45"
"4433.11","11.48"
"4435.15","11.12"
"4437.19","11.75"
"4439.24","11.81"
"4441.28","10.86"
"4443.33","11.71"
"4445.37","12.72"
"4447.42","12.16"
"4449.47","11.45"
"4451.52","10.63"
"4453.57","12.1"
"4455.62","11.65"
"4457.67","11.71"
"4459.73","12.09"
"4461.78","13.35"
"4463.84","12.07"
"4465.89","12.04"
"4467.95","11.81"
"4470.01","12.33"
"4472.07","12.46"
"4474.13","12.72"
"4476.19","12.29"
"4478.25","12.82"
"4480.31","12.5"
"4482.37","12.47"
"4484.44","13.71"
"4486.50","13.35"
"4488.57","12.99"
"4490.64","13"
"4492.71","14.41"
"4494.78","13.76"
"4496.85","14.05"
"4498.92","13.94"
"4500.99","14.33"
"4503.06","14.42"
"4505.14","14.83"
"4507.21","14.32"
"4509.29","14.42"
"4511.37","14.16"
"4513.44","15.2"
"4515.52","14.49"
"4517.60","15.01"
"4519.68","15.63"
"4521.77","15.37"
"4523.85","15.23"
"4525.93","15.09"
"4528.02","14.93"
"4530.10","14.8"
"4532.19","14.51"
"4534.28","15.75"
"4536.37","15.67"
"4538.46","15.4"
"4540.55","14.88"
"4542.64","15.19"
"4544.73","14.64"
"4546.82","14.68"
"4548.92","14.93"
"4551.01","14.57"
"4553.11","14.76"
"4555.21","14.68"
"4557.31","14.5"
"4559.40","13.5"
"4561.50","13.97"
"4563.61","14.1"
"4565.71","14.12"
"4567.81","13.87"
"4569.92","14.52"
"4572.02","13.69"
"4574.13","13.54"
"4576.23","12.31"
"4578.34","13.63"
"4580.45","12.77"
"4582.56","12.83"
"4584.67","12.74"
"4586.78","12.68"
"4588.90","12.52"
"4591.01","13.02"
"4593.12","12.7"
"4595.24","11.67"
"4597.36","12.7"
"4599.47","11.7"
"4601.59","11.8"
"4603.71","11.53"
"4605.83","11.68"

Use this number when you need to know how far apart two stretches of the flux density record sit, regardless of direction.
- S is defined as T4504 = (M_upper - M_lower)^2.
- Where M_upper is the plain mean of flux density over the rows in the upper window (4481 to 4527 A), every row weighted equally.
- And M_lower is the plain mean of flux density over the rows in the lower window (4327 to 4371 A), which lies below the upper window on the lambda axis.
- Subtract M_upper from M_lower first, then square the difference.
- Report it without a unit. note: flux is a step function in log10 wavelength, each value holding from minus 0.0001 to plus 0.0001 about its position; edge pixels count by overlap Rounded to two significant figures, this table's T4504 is 17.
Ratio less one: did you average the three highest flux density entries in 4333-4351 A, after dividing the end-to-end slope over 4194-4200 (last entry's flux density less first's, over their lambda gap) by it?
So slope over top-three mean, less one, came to -1.02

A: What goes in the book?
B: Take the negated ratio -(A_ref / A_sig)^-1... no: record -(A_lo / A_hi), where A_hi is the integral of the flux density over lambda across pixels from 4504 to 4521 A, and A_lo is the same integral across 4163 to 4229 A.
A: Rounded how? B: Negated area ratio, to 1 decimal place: -2.8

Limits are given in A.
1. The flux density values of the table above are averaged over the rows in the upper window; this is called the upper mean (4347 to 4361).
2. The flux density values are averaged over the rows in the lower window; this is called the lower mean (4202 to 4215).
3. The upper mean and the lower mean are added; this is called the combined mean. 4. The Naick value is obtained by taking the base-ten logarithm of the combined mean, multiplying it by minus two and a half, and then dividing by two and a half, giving -1.31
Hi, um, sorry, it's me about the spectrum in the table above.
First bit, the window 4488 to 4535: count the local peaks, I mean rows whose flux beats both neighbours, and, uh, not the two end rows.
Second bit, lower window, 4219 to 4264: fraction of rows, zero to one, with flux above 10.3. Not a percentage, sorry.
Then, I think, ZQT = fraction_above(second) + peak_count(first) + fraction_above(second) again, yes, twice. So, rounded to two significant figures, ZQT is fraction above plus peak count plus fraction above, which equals 7.0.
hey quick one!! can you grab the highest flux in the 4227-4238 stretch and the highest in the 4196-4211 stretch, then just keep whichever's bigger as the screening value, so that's 11.2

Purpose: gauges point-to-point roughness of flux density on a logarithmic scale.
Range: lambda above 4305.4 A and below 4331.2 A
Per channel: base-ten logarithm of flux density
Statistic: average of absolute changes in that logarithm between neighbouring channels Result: 0.051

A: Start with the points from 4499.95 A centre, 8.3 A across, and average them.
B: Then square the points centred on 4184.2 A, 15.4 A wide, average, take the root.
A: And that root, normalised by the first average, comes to 0.74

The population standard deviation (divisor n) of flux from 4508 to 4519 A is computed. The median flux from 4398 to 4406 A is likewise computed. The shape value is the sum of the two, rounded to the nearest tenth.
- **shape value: 11.3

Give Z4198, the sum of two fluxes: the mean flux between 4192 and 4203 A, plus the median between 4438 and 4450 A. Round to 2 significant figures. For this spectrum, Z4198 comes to 22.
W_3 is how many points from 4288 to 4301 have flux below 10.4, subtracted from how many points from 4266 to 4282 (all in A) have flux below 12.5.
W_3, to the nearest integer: 3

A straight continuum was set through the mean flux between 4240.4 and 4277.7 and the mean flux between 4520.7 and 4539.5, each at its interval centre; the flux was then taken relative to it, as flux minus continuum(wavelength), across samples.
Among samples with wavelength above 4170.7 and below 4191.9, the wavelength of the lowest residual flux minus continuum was 4173.57 A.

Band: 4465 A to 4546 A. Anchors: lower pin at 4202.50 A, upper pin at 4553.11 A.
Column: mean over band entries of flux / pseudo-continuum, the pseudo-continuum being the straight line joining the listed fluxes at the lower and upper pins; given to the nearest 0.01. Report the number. 1.00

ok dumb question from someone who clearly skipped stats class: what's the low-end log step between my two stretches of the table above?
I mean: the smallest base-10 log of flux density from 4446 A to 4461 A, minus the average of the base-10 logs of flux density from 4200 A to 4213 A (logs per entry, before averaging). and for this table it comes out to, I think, 0.01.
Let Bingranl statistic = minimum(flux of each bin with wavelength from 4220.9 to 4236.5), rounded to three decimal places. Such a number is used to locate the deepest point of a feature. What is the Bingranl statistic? 9.473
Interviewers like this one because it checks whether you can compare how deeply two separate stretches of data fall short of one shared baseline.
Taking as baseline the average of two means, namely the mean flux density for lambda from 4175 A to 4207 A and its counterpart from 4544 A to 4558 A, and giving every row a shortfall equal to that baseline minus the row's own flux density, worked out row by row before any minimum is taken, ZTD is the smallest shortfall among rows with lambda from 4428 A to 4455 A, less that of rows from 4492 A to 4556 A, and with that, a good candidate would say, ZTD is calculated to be 3.0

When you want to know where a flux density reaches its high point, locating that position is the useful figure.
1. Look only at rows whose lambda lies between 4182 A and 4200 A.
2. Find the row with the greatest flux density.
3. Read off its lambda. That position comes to 4187.05 A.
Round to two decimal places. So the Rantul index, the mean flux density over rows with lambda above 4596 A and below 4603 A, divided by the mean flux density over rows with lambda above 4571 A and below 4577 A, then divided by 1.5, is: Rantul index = 0.61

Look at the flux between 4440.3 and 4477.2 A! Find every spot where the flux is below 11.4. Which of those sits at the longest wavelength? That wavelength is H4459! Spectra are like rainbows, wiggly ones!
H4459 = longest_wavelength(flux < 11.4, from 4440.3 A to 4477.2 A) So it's 4451.52 A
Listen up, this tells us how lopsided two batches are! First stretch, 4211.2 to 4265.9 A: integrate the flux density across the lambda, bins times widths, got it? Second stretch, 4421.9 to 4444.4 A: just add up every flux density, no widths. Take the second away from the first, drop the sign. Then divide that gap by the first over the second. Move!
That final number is 98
